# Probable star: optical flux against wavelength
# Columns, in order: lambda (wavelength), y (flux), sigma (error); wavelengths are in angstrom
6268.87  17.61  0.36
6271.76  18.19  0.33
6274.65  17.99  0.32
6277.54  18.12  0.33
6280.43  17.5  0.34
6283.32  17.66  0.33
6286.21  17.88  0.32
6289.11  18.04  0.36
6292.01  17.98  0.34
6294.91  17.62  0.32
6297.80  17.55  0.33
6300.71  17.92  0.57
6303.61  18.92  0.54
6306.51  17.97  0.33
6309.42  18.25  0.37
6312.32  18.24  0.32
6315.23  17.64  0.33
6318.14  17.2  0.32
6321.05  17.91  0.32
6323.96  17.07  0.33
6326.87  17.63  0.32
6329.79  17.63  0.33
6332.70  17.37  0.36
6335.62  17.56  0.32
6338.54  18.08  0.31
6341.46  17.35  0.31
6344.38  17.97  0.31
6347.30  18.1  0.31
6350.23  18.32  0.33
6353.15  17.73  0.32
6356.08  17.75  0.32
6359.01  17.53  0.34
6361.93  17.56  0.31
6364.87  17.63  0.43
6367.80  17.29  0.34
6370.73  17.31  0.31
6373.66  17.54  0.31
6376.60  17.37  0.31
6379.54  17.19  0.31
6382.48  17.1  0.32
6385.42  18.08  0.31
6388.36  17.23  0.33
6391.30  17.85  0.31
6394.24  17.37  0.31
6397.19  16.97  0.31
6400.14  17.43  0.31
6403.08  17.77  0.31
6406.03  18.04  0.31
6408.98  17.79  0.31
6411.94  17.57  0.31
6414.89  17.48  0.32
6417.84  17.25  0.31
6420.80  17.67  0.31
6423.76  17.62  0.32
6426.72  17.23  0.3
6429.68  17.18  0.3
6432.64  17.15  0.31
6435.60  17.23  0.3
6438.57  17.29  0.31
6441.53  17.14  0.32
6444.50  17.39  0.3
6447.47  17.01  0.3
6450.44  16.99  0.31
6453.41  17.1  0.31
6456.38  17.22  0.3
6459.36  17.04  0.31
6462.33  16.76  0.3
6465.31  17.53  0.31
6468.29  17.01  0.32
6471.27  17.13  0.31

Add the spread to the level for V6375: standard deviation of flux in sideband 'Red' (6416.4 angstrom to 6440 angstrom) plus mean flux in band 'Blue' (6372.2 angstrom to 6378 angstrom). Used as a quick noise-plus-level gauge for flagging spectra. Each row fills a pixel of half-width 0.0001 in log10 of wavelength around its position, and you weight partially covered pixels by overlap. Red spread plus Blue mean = 17.6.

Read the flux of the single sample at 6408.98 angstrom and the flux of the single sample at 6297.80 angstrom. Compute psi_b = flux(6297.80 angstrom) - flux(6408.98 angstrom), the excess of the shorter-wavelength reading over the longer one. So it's -0.2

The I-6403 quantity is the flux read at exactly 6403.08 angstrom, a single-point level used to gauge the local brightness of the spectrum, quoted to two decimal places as 17.77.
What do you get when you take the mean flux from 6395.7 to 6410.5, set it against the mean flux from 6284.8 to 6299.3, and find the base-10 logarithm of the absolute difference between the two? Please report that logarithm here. -0.67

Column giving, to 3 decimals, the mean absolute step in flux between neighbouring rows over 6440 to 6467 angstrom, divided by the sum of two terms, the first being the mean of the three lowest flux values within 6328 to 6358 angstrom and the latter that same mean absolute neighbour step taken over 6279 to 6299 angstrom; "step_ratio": 0.015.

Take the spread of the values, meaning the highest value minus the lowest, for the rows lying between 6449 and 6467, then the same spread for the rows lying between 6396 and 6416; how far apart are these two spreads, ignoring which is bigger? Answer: 0.30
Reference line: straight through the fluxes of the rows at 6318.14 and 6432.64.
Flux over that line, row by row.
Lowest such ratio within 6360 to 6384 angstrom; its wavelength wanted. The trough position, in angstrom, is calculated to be 6382.48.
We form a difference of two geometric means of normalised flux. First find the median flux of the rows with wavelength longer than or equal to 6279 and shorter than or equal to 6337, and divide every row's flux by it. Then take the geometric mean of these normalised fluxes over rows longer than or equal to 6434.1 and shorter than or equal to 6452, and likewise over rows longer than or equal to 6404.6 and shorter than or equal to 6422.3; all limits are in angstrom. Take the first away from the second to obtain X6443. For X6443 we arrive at 0.026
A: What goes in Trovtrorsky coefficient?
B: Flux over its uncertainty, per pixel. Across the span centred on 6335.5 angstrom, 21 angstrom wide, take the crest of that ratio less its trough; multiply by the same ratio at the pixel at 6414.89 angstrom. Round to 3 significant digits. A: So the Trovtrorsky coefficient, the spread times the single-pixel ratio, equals 550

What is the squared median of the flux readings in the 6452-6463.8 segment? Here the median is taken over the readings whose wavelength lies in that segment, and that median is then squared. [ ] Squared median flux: 291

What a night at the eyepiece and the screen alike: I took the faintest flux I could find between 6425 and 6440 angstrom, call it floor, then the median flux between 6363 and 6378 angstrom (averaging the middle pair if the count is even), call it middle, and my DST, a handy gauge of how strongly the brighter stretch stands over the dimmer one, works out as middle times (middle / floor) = 17.6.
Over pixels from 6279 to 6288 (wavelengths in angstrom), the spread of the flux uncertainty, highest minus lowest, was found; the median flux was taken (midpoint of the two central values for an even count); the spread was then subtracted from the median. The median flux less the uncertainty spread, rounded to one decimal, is 17.6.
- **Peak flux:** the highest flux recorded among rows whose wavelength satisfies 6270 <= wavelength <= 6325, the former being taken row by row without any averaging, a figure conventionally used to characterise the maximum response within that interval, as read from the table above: 18.92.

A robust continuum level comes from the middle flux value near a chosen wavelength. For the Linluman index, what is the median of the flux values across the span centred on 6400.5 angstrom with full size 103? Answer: 17.4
